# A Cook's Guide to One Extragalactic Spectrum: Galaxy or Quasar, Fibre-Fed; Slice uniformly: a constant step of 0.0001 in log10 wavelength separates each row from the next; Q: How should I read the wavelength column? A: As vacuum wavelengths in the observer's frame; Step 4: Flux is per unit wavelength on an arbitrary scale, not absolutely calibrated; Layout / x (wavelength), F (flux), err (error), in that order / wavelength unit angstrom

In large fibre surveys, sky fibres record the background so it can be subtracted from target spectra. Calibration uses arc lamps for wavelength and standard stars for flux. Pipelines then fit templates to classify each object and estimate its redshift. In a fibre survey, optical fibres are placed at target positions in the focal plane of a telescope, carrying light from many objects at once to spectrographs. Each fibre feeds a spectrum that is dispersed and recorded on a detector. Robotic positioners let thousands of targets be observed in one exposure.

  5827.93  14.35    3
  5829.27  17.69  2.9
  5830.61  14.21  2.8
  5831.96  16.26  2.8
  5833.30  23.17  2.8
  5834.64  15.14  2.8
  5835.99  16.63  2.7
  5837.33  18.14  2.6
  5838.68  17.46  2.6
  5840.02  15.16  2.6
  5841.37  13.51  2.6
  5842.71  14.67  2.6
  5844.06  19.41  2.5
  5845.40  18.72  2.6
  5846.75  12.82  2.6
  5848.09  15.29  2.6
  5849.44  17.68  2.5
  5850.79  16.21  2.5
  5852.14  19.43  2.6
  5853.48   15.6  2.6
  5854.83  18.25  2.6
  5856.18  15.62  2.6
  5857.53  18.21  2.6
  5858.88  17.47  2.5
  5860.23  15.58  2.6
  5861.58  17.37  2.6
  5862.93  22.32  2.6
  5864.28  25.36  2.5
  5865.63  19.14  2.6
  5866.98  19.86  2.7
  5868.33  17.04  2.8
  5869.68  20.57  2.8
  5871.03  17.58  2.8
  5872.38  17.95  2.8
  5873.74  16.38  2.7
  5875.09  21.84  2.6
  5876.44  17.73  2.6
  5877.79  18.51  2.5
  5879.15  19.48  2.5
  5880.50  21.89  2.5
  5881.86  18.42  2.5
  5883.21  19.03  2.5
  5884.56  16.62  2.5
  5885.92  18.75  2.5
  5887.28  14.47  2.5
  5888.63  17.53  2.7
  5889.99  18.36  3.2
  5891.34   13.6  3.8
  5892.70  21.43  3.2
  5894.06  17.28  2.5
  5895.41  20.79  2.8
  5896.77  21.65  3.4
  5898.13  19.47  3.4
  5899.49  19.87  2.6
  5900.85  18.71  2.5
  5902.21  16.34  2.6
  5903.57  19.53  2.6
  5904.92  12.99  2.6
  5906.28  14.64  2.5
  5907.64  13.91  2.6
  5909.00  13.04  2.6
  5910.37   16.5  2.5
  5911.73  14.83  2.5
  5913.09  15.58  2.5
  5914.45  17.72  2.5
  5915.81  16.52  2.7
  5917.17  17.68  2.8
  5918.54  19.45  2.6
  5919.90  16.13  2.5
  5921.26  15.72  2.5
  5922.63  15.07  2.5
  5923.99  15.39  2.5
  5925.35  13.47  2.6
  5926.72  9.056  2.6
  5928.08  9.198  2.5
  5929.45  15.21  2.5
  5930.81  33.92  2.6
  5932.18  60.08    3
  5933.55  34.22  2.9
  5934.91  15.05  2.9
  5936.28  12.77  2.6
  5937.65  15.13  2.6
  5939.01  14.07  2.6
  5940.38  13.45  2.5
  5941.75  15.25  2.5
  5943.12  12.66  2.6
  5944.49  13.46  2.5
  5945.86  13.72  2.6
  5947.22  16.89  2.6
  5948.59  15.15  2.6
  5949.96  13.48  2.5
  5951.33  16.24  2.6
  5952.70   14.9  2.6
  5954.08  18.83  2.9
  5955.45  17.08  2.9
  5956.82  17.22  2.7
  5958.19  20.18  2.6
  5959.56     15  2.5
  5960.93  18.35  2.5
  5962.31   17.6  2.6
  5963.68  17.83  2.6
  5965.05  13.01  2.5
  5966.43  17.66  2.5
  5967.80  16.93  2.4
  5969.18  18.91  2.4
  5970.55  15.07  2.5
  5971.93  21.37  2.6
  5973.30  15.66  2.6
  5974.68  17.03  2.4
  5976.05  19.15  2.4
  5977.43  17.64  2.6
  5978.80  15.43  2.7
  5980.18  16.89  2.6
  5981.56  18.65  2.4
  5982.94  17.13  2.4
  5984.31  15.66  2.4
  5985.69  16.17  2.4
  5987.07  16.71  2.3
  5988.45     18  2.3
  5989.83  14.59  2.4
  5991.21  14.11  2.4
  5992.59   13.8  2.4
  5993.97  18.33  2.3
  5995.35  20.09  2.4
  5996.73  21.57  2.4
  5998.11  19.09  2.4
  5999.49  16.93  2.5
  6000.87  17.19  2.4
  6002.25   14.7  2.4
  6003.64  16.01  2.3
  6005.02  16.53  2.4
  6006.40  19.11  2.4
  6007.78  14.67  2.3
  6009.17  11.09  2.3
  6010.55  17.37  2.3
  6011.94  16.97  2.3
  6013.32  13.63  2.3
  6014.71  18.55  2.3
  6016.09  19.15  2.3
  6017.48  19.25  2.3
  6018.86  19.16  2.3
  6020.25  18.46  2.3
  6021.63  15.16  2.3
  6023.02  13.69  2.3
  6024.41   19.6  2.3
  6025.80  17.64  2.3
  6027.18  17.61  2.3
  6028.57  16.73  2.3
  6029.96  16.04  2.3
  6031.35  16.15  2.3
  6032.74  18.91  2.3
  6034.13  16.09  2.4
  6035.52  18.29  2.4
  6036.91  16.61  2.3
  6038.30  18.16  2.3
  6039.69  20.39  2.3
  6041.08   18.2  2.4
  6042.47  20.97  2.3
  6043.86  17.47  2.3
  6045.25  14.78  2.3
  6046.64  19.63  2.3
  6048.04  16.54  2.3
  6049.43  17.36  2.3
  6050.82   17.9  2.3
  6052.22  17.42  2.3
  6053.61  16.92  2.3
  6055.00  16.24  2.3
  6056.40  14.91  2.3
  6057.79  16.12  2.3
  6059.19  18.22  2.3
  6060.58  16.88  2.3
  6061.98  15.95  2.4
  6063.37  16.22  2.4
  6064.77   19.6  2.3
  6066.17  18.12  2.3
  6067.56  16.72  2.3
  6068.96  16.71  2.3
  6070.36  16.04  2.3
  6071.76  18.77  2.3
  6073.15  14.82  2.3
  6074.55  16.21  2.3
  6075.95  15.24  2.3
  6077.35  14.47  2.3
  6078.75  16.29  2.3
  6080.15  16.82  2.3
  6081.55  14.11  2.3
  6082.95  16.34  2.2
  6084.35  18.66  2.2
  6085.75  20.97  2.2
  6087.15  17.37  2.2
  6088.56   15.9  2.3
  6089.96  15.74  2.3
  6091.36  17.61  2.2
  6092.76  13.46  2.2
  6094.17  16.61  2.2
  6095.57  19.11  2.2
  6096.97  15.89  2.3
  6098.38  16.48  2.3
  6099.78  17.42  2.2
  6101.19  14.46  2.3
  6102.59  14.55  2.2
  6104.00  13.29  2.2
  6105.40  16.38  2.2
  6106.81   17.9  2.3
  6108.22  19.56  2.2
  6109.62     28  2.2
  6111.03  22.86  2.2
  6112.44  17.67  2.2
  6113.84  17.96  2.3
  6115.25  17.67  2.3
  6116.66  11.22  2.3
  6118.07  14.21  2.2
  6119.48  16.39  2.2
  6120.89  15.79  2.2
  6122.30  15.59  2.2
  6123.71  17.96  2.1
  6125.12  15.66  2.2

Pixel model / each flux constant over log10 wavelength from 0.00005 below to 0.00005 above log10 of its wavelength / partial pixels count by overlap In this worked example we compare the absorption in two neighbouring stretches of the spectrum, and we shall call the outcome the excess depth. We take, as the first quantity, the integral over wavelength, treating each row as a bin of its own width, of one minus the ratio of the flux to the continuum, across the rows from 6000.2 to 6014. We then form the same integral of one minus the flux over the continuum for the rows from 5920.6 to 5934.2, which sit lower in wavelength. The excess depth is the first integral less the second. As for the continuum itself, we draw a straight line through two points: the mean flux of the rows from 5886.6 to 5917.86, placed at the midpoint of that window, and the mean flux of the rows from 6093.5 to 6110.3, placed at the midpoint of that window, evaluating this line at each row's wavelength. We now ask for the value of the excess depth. 5.2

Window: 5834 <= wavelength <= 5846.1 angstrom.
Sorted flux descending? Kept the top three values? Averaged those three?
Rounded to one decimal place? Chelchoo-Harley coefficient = 18.8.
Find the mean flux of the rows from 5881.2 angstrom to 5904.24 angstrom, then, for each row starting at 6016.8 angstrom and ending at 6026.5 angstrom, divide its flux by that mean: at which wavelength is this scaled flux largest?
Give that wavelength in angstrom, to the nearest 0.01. 6024.41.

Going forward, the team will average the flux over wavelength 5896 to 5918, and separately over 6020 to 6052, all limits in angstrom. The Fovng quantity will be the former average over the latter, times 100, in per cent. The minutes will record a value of 96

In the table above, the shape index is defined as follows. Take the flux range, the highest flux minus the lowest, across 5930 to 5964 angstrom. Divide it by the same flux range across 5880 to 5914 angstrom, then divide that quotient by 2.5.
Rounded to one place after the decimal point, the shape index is 2.1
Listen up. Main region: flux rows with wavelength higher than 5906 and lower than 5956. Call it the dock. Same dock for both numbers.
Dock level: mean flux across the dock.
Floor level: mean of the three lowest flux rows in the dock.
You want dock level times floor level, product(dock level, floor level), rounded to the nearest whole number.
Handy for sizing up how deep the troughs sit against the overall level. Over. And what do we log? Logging 177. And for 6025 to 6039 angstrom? 277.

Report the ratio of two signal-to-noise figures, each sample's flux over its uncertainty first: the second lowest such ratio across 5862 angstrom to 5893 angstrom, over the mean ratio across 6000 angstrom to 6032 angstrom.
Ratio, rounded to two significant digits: 0.80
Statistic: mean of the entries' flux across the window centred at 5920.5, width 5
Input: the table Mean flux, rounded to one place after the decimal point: 16.6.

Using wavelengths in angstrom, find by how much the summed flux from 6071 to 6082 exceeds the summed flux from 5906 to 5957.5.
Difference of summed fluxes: -526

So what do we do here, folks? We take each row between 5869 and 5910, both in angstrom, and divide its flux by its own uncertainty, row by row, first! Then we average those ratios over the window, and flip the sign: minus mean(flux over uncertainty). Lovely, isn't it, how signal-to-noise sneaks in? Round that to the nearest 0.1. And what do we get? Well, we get -6.6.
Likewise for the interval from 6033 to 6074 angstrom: -7.5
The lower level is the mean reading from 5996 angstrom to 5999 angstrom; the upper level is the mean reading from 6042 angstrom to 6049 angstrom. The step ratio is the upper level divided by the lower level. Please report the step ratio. 0.88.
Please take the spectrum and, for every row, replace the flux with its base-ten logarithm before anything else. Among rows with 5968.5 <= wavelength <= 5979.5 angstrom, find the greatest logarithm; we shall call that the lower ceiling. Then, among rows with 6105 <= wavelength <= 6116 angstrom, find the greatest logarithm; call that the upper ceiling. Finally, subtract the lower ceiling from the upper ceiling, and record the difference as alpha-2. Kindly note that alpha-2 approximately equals 0.12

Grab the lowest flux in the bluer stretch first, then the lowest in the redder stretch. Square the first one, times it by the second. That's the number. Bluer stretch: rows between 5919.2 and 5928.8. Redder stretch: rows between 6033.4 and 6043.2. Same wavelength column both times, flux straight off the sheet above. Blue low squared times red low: 1320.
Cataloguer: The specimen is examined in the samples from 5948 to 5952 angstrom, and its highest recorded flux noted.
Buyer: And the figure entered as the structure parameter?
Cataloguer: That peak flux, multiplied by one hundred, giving 1624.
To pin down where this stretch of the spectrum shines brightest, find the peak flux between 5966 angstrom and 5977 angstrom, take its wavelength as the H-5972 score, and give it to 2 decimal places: 5971.93 angstrom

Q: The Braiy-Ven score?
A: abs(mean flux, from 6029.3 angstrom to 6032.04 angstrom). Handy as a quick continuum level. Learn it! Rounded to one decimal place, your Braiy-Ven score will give 16.1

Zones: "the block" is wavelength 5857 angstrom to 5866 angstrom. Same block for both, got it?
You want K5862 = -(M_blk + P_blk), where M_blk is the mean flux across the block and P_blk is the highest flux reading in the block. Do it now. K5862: -45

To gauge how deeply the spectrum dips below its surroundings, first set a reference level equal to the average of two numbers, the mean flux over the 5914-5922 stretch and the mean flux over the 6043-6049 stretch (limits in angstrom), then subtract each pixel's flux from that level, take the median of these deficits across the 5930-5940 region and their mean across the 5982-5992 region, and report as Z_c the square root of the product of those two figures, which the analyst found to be 1.5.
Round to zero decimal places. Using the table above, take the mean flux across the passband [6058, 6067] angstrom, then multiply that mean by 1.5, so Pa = 26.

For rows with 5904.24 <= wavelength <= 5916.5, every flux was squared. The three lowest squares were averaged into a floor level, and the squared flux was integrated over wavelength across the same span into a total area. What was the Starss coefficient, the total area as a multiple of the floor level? 15.9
